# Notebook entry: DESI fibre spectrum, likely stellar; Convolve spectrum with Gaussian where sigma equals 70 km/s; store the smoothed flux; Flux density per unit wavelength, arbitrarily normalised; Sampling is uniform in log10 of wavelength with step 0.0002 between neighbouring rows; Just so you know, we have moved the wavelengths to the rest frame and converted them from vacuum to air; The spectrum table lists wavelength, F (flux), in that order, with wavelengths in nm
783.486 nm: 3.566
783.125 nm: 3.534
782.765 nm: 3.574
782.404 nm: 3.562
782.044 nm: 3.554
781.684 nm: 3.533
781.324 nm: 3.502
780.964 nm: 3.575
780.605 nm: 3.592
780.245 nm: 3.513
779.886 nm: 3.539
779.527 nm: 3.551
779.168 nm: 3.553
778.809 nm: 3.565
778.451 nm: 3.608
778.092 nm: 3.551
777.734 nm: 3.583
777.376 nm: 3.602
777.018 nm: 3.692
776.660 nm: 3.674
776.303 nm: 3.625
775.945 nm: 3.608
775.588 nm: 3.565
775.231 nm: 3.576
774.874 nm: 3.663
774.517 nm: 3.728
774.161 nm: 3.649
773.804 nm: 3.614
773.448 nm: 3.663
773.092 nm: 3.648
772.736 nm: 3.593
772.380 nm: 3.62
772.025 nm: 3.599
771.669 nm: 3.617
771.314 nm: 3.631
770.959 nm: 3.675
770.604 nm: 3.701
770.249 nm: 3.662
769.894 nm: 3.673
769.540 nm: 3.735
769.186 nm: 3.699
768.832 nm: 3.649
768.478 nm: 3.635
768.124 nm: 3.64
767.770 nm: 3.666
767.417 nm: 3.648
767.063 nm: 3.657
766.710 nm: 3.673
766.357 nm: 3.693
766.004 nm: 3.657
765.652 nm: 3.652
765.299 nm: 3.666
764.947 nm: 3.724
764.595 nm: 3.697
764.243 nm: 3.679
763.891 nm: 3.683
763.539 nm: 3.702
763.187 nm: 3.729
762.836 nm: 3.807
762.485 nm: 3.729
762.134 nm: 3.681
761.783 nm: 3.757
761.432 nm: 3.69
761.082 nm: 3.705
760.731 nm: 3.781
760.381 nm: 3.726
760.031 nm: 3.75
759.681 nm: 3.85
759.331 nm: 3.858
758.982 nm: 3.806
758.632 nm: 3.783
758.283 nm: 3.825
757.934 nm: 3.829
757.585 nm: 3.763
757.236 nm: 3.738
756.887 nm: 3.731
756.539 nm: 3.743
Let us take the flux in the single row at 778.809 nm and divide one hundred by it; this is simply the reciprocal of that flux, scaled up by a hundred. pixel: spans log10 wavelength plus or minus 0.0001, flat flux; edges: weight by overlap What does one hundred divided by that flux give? 28.05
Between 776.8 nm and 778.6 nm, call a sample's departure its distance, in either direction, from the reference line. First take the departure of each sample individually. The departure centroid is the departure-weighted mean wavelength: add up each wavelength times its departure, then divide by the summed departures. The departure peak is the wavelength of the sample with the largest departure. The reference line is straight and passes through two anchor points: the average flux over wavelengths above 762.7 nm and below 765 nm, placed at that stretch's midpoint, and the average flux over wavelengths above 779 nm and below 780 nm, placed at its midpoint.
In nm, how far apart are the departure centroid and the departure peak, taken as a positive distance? 0.47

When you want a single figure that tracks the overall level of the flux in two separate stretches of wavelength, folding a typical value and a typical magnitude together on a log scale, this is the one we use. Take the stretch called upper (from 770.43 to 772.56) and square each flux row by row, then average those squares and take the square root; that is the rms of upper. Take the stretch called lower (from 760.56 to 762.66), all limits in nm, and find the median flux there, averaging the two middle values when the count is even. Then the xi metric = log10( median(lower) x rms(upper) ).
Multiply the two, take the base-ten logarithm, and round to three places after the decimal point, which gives 1.131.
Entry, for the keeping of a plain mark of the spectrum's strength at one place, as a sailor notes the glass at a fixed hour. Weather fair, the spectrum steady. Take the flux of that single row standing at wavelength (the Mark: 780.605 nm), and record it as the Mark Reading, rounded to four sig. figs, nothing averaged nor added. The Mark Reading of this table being 3.592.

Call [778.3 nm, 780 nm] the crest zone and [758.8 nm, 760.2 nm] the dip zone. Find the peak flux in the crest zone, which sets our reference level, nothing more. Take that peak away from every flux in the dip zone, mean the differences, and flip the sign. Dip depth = -0.21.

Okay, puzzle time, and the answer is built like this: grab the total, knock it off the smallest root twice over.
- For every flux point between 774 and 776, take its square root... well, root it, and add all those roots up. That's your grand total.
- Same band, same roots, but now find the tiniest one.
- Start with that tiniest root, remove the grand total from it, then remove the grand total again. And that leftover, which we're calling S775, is -21.0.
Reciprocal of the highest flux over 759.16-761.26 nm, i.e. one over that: 0.259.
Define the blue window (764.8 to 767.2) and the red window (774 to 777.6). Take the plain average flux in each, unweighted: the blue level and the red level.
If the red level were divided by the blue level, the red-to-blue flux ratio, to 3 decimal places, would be 0.990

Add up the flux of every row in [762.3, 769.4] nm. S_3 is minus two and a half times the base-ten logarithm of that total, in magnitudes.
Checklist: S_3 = -4.67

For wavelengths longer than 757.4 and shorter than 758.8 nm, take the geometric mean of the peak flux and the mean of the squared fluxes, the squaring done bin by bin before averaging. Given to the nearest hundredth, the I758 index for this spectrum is 7.44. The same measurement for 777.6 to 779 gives 6.79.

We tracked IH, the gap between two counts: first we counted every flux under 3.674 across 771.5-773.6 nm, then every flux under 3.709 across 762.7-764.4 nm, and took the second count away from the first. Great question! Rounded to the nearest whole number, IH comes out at 3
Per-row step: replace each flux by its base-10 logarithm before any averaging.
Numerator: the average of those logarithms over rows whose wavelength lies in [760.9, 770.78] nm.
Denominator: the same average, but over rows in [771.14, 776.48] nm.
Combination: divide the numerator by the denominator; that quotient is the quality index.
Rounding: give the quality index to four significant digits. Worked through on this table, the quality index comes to 1.013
